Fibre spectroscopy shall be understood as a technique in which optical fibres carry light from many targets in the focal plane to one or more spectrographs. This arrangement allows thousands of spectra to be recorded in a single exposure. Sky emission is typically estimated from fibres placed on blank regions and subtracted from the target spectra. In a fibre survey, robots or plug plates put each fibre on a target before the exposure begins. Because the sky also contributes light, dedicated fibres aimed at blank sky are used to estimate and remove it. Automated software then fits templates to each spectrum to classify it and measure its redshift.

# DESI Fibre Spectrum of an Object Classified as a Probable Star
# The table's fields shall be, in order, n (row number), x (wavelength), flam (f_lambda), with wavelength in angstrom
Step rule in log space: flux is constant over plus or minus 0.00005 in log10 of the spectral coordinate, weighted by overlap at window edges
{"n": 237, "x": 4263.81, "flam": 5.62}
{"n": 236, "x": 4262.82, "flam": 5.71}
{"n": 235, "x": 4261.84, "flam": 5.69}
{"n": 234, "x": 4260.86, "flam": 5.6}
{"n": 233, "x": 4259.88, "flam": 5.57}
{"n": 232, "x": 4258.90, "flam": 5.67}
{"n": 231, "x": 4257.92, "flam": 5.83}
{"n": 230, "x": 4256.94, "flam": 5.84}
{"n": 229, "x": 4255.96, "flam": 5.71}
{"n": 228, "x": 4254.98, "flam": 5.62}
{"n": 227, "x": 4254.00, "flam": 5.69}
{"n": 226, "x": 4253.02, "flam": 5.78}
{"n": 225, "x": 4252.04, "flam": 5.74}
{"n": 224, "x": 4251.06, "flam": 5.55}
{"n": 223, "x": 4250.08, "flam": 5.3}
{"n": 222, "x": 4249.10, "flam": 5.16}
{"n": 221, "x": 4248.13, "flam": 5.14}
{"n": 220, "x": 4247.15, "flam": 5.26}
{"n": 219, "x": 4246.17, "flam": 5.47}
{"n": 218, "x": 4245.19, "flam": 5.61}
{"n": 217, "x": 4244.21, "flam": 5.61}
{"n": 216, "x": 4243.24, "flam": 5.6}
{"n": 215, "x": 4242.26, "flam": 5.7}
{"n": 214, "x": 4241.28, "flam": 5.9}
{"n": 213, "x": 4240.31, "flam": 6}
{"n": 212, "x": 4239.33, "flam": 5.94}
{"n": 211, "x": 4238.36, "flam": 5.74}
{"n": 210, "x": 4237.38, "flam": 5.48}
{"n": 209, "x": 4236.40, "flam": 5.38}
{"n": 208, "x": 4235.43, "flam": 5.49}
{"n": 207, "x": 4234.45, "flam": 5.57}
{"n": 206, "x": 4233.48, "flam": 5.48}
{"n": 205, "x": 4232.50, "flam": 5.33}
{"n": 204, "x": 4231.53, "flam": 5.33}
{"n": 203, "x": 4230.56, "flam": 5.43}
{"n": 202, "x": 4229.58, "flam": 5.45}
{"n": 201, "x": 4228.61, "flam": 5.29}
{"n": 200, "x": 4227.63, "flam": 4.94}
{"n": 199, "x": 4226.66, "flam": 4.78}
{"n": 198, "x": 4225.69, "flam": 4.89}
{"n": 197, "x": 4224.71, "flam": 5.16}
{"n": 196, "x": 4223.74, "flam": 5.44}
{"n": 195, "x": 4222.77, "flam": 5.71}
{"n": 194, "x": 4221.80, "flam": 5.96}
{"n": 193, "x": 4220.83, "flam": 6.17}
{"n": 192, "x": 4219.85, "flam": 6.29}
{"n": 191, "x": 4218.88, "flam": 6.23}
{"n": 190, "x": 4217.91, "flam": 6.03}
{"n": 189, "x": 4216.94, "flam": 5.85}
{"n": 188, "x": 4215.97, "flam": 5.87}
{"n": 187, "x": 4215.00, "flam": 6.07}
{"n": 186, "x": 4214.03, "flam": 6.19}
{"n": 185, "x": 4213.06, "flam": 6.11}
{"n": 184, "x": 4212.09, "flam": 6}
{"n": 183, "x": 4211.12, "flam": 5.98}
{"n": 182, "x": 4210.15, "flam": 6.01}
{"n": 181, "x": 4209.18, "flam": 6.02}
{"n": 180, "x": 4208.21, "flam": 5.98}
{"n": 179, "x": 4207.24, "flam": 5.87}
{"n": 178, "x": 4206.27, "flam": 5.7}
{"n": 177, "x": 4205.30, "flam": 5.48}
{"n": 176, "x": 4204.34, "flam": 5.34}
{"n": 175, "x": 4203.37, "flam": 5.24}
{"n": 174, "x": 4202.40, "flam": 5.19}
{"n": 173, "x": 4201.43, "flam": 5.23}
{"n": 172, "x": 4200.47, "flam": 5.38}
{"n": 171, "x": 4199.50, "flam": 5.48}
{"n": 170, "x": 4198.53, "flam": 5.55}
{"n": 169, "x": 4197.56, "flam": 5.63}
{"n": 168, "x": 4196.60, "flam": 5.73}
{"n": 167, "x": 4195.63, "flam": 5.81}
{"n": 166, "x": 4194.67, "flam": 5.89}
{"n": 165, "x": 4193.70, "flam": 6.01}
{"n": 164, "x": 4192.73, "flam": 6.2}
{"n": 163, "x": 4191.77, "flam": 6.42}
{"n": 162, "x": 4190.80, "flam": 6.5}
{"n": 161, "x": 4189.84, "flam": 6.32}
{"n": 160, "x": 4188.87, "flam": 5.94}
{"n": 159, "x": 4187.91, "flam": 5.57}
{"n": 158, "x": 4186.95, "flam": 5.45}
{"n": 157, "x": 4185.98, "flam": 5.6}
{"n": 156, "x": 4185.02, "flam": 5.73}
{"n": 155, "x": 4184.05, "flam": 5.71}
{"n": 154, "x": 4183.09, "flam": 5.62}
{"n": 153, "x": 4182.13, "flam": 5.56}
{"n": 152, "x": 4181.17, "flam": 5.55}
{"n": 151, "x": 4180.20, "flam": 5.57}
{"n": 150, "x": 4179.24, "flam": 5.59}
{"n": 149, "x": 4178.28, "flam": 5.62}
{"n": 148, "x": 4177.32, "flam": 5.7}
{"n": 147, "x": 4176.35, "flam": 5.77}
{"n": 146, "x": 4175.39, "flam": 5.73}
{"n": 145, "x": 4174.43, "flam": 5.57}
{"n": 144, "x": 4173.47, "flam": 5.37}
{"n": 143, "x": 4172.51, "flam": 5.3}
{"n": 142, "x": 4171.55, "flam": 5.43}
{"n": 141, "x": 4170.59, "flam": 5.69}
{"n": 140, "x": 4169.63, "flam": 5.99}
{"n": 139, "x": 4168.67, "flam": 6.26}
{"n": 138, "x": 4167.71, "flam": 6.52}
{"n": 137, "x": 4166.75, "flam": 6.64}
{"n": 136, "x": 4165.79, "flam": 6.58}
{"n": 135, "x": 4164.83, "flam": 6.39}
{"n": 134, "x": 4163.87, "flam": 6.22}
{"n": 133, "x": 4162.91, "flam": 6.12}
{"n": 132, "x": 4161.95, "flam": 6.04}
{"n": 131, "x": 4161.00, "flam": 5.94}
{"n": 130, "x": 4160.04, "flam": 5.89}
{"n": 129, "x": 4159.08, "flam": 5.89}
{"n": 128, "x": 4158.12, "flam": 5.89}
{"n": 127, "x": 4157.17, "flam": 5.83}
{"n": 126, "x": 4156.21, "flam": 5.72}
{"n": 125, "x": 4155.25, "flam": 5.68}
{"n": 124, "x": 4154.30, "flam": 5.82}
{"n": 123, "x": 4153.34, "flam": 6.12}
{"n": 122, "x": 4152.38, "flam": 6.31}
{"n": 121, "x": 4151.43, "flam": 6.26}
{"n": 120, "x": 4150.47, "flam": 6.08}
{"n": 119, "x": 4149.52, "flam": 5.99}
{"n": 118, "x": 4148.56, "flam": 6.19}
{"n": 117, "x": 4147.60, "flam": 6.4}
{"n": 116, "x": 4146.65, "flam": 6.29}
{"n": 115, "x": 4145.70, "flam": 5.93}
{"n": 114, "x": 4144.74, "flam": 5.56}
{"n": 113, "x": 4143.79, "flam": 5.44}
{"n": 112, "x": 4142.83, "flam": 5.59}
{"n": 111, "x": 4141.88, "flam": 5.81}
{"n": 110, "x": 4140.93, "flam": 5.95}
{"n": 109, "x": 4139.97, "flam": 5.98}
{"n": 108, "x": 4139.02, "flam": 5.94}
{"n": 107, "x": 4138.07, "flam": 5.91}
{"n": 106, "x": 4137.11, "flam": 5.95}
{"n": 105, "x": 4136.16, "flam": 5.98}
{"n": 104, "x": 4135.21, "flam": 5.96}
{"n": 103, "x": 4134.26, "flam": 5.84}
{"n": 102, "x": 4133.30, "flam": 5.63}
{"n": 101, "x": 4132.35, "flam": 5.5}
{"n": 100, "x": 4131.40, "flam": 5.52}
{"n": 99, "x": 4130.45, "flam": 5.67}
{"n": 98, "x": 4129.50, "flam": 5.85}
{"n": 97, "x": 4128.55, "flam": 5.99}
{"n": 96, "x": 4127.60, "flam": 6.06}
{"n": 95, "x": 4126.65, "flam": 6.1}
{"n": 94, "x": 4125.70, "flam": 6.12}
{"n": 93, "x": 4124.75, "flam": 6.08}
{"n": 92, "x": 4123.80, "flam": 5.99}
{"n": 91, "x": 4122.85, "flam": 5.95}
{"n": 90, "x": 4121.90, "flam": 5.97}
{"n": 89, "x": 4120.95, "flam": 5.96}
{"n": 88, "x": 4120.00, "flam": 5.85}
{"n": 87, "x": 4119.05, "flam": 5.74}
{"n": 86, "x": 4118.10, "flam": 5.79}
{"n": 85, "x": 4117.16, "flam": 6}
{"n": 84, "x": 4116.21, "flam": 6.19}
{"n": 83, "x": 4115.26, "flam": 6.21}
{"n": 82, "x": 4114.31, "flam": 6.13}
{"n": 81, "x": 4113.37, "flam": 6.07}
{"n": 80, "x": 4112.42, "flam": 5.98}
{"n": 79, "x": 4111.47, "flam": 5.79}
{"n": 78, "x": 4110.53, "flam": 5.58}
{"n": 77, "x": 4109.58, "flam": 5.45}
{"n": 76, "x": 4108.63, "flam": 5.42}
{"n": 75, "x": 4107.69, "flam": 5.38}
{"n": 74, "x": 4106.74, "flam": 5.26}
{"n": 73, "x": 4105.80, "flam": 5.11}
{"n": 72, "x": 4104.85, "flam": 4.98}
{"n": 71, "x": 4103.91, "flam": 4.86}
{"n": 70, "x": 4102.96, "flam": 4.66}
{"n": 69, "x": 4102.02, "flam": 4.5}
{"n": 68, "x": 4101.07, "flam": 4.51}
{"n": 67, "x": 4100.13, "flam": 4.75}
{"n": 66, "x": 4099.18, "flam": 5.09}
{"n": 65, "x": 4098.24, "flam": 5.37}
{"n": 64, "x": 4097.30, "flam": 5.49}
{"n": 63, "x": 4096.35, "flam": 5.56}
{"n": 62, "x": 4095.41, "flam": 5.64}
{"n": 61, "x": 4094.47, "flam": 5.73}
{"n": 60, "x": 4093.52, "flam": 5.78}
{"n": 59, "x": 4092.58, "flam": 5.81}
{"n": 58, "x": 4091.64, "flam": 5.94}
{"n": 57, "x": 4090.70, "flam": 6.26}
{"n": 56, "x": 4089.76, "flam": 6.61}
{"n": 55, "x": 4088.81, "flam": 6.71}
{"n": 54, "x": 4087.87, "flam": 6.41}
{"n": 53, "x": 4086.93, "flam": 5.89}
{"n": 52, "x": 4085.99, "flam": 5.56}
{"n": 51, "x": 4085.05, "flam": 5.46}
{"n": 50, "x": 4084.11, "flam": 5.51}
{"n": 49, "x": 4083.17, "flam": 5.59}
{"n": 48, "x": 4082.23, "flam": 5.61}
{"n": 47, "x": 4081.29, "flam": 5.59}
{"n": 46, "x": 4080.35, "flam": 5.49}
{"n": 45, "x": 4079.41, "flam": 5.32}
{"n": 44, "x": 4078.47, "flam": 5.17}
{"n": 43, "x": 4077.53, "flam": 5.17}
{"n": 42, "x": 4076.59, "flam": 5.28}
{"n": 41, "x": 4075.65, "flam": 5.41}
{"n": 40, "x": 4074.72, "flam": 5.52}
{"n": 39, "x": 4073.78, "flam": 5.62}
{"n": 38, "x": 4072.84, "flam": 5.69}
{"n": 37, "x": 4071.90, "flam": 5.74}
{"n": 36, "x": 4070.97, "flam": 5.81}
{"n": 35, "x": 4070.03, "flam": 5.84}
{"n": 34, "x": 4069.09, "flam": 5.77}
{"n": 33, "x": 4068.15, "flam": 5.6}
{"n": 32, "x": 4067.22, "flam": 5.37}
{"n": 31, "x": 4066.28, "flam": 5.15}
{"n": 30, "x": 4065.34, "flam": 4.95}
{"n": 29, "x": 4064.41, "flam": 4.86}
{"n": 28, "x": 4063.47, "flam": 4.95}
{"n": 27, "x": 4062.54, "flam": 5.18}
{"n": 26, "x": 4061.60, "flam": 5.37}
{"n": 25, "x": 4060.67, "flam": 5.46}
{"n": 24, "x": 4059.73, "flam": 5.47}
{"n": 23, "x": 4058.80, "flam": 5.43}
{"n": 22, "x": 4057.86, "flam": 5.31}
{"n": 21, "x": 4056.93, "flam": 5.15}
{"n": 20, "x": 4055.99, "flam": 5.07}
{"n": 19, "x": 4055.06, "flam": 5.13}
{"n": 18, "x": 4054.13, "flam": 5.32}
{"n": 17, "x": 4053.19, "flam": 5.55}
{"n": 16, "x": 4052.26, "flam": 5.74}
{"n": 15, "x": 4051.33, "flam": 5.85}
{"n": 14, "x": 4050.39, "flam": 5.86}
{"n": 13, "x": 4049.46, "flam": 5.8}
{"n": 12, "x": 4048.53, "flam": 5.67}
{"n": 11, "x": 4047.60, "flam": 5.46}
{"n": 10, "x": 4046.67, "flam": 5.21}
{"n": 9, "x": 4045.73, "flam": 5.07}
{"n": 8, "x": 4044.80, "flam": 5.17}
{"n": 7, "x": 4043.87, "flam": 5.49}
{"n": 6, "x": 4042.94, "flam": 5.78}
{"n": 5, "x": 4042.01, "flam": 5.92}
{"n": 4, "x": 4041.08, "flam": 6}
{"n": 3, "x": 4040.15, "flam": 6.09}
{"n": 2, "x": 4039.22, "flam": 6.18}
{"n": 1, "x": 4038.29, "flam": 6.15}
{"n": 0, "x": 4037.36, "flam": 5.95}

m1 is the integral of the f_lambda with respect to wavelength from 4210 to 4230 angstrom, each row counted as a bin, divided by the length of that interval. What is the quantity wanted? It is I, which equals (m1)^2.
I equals 32.8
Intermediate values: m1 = 5.7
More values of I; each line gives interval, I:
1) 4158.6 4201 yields 34.2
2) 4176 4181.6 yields 31.6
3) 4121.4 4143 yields 34.7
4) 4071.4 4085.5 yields 30.0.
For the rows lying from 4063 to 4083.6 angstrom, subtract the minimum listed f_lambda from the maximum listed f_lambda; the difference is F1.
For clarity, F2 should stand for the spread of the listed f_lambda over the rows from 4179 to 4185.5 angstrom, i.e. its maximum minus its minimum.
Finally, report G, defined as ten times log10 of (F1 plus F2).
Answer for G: 0.6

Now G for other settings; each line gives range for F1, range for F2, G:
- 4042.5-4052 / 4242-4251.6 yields 1.3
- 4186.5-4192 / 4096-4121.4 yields 4.4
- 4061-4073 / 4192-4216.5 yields 3.0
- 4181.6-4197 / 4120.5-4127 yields 0.9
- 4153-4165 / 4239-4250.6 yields 2.0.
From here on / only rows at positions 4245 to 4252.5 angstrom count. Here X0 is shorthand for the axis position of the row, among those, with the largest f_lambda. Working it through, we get 4252.04 angstrom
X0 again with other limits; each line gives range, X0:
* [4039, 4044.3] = 4039.22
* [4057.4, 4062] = 4059.73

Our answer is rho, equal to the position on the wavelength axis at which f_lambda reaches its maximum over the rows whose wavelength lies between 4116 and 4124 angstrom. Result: 4116.21 angstrom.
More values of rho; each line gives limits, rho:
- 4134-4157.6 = 4147.60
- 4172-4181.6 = 4176.35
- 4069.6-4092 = 4088.81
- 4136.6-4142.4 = 4139.97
